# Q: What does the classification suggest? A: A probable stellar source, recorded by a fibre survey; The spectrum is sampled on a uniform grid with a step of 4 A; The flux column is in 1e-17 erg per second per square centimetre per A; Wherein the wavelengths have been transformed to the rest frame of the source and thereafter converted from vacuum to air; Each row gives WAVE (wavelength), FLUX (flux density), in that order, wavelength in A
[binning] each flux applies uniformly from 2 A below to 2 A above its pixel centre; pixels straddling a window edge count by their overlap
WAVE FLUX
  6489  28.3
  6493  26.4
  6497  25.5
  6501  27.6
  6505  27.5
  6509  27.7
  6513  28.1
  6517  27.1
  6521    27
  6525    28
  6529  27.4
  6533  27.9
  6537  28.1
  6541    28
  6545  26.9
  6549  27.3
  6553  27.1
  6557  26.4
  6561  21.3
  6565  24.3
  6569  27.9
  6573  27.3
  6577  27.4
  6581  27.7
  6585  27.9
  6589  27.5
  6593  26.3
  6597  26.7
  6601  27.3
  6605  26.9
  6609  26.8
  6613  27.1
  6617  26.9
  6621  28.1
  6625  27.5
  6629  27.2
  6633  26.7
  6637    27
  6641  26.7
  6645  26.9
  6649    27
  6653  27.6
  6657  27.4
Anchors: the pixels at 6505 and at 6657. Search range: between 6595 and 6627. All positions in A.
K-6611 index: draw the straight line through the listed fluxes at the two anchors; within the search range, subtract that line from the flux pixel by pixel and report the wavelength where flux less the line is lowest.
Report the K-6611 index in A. 6597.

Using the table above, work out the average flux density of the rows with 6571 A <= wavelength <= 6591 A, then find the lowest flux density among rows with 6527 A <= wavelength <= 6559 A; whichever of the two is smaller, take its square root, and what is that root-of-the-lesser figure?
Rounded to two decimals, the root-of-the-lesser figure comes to 5.14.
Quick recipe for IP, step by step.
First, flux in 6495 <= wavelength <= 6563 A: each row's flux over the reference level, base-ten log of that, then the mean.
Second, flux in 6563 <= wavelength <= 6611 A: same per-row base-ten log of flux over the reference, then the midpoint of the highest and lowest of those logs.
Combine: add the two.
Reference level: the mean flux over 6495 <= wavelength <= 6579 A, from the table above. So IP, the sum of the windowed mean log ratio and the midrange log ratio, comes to -0.015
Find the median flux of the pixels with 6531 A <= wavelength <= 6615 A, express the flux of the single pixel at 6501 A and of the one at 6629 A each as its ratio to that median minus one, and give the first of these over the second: -3.0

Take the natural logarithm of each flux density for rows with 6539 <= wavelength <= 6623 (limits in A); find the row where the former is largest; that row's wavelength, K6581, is 6621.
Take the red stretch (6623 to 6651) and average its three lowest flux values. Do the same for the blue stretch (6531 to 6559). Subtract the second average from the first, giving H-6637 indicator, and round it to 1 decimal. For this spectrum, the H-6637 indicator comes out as 0.0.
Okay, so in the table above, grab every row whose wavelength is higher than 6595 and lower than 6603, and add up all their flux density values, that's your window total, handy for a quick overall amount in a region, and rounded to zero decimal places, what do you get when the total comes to 54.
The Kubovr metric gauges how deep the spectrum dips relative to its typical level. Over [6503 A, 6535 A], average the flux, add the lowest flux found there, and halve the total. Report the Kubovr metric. 27.3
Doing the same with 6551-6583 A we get 23.7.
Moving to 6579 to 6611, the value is 26.7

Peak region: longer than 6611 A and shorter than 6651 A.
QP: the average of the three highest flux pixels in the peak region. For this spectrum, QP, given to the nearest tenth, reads 27.6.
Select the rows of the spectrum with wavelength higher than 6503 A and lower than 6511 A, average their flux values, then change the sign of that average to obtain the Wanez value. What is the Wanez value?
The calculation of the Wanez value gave -27.6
